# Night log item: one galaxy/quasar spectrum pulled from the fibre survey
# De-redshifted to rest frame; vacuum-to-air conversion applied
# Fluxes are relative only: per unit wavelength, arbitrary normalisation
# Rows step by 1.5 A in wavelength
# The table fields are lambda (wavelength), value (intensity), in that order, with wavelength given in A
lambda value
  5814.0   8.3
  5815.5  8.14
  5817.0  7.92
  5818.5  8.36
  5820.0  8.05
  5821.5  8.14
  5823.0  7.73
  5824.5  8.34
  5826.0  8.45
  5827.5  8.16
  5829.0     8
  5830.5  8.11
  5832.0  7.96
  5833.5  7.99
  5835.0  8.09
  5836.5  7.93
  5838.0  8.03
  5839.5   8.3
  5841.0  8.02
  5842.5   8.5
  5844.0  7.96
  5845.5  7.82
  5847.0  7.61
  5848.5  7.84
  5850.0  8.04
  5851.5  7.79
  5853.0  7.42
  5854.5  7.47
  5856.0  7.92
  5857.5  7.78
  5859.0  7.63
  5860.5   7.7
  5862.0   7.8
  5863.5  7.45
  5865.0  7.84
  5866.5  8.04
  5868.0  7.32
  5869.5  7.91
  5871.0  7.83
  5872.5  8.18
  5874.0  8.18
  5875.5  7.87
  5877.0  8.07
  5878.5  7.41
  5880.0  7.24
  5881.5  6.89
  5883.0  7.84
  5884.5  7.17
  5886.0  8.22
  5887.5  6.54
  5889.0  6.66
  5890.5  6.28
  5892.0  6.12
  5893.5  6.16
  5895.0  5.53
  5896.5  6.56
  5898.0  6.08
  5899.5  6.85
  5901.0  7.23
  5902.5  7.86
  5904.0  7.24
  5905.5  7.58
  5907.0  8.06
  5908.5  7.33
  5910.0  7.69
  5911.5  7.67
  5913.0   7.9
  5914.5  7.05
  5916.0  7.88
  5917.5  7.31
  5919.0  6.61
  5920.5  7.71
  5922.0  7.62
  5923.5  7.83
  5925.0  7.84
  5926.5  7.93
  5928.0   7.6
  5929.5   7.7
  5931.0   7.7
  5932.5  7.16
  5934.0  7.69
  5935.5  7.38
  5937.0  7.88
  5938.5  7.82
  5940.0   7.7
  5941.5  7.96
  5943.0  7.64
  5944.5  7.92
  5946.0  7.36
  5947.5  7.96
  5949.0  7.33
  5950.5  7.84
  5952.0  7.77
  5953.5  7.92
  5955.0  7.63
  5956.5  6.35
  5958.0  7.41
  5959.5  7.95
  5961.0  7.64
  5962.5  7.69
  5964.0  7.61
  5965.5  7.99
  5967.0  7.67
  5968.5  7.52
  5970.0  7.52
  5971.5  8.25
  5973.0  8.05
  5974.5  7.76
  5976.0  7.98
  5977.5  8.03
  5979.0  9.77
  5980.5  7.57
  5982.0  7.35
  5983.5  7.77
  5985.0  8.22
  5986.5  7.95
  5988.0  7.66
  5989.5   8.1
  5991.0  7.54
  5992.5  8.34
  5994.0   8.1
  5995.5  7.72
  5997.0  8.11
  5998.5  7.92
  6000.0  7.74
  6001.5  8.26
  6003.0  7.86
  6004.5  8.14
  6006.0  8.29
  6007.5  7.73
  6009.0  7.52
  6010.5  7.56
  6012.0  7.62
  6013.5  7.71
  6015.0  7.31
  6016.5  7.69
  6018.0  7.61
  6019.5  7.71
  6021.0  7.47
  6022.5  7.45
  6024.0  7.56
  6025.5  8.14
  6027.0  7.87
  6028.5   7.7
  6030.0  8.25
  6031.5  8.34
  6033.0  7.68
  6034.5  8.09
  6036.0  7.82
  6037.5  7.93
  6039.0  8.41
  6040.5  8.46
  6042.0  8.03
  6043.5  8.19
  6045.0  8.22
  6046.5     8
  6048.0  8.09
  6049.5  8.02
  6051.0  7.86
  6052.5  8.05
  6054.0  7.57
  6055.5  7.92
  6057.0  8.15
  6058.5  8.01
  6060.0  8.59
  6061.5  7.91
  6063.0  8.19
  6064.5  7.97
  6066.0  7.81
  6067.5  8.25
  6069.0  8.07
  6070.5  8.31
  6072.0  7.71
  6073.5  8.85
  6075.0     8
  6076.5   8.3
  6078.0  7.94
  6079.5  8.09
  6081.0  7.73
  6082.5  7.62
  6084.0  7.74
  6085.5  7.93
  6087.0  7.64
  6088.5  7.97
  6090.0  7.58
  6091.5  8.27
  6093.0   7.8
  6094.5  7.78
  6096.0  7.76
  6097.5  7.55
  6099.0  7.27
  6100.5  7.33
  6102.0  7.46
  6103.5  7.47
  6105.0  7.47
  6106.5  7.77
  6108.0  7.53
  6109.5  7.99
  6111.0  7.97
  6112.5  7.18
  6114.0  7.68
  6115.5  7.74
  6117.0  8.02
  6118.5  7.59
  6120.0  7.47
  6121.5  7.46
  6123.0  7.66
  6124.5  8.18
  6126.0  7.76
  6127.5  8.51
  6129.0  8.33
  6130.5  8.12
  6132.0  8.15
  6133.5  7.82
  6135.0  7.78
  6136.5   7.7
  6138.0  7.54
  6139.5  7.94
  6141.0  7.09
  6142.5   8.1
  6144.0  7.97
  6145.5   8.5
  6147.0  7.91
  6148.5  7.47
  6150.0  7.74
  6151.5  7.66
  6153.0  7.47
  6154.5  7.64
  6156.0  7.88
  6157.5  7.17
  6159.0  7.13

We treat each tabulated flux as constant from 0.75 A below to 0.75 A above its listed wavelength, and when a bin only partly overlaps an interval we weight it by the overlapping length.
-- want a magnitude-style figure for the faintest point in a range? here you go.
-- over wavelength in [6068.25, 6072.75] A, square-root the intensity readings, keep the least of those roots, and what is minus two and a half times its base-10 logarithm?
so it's -1.109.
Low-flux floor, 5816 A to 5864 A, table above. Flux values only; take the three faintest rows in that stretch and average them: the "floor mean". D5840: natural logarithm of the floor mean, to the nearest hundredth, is 2.01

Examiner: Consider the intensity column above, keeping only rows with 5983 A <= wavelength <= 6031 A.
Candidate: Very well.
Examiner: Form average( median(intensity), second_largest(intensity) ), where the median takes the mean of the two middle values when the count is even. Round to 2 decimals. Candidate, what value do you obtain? 8.01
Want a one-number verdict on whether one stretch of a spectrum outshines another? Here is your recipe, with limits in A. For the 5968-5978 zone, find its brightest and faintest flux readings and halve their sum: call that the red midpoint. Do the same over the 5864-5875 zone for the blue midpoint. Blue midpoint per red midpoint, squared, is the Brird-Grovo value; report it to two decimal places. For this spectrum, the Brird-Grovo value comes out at 0.97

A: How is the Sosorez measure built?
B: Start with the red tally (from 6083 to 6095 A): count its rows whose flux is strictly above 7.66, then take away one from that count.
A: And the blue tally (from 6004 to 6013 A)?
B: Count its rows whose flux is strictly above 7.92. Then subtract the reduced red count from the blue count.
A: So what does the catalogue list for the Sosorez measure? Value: -3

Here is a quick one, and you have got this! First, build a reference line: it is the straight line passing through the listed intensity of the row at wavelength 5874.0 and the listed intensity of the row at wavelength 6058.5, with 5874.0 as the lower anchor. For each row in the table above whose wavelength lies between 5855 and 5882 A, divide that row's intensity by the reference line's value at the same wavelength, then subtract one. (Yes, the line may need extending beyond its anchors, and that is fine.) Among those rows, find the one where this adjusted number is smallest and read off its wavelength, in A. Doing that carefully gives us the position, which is 5881.5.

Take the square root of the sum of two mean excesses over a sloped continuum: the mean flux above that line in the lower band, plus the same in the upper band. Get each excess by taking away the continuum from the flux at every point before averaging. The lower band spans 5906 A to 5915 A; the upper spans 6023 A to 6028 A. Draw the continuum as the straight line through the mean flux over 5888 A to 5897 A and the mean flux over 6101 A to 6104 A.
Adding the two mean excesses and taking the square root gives 1.46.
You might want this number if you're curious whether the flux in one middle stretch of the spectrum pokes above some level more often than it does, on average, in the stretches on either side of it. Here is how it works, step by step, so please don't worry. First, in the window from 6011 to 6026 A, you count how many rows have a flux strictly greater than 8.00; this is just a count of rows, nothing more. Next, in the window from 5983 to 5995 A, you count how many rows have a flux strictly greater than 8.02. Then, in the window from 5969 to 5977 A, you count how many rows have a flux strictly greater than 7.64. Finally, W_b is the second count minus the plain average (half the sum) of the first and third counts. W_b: 1.5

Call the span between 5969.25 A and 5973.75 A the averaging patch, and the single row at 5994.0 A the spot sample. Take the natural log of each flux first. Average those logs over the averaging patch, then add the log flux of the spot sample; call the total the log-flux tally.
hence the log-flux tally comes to 4.16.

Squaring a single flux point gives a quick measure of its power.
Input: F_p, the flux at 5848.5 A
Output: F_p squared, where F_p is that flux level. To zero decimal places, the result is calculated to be 61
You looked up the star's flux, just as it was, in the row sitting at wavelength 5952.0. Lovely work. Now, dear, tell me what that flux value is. 7.77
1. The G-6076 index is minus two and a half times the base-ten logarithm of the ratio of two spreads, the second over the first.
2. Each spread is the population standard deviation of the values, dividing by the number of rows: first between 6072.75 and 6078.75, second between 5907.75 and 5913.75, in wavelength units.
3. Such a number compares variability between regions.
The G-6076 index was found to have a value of 0.6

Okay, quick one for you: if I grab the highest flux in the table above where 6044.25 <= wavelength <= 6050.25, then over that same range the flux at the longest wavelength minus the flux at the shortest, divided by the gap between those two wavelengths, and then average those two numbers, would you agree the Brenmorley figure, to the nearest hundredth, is 4.09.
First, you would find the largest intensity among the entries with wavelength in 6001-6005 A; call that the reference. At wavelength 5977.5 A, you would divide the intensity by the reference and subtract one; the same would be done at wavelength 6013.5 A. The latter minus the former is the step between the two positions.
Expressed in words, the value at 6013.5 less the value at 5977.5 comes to -0.04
